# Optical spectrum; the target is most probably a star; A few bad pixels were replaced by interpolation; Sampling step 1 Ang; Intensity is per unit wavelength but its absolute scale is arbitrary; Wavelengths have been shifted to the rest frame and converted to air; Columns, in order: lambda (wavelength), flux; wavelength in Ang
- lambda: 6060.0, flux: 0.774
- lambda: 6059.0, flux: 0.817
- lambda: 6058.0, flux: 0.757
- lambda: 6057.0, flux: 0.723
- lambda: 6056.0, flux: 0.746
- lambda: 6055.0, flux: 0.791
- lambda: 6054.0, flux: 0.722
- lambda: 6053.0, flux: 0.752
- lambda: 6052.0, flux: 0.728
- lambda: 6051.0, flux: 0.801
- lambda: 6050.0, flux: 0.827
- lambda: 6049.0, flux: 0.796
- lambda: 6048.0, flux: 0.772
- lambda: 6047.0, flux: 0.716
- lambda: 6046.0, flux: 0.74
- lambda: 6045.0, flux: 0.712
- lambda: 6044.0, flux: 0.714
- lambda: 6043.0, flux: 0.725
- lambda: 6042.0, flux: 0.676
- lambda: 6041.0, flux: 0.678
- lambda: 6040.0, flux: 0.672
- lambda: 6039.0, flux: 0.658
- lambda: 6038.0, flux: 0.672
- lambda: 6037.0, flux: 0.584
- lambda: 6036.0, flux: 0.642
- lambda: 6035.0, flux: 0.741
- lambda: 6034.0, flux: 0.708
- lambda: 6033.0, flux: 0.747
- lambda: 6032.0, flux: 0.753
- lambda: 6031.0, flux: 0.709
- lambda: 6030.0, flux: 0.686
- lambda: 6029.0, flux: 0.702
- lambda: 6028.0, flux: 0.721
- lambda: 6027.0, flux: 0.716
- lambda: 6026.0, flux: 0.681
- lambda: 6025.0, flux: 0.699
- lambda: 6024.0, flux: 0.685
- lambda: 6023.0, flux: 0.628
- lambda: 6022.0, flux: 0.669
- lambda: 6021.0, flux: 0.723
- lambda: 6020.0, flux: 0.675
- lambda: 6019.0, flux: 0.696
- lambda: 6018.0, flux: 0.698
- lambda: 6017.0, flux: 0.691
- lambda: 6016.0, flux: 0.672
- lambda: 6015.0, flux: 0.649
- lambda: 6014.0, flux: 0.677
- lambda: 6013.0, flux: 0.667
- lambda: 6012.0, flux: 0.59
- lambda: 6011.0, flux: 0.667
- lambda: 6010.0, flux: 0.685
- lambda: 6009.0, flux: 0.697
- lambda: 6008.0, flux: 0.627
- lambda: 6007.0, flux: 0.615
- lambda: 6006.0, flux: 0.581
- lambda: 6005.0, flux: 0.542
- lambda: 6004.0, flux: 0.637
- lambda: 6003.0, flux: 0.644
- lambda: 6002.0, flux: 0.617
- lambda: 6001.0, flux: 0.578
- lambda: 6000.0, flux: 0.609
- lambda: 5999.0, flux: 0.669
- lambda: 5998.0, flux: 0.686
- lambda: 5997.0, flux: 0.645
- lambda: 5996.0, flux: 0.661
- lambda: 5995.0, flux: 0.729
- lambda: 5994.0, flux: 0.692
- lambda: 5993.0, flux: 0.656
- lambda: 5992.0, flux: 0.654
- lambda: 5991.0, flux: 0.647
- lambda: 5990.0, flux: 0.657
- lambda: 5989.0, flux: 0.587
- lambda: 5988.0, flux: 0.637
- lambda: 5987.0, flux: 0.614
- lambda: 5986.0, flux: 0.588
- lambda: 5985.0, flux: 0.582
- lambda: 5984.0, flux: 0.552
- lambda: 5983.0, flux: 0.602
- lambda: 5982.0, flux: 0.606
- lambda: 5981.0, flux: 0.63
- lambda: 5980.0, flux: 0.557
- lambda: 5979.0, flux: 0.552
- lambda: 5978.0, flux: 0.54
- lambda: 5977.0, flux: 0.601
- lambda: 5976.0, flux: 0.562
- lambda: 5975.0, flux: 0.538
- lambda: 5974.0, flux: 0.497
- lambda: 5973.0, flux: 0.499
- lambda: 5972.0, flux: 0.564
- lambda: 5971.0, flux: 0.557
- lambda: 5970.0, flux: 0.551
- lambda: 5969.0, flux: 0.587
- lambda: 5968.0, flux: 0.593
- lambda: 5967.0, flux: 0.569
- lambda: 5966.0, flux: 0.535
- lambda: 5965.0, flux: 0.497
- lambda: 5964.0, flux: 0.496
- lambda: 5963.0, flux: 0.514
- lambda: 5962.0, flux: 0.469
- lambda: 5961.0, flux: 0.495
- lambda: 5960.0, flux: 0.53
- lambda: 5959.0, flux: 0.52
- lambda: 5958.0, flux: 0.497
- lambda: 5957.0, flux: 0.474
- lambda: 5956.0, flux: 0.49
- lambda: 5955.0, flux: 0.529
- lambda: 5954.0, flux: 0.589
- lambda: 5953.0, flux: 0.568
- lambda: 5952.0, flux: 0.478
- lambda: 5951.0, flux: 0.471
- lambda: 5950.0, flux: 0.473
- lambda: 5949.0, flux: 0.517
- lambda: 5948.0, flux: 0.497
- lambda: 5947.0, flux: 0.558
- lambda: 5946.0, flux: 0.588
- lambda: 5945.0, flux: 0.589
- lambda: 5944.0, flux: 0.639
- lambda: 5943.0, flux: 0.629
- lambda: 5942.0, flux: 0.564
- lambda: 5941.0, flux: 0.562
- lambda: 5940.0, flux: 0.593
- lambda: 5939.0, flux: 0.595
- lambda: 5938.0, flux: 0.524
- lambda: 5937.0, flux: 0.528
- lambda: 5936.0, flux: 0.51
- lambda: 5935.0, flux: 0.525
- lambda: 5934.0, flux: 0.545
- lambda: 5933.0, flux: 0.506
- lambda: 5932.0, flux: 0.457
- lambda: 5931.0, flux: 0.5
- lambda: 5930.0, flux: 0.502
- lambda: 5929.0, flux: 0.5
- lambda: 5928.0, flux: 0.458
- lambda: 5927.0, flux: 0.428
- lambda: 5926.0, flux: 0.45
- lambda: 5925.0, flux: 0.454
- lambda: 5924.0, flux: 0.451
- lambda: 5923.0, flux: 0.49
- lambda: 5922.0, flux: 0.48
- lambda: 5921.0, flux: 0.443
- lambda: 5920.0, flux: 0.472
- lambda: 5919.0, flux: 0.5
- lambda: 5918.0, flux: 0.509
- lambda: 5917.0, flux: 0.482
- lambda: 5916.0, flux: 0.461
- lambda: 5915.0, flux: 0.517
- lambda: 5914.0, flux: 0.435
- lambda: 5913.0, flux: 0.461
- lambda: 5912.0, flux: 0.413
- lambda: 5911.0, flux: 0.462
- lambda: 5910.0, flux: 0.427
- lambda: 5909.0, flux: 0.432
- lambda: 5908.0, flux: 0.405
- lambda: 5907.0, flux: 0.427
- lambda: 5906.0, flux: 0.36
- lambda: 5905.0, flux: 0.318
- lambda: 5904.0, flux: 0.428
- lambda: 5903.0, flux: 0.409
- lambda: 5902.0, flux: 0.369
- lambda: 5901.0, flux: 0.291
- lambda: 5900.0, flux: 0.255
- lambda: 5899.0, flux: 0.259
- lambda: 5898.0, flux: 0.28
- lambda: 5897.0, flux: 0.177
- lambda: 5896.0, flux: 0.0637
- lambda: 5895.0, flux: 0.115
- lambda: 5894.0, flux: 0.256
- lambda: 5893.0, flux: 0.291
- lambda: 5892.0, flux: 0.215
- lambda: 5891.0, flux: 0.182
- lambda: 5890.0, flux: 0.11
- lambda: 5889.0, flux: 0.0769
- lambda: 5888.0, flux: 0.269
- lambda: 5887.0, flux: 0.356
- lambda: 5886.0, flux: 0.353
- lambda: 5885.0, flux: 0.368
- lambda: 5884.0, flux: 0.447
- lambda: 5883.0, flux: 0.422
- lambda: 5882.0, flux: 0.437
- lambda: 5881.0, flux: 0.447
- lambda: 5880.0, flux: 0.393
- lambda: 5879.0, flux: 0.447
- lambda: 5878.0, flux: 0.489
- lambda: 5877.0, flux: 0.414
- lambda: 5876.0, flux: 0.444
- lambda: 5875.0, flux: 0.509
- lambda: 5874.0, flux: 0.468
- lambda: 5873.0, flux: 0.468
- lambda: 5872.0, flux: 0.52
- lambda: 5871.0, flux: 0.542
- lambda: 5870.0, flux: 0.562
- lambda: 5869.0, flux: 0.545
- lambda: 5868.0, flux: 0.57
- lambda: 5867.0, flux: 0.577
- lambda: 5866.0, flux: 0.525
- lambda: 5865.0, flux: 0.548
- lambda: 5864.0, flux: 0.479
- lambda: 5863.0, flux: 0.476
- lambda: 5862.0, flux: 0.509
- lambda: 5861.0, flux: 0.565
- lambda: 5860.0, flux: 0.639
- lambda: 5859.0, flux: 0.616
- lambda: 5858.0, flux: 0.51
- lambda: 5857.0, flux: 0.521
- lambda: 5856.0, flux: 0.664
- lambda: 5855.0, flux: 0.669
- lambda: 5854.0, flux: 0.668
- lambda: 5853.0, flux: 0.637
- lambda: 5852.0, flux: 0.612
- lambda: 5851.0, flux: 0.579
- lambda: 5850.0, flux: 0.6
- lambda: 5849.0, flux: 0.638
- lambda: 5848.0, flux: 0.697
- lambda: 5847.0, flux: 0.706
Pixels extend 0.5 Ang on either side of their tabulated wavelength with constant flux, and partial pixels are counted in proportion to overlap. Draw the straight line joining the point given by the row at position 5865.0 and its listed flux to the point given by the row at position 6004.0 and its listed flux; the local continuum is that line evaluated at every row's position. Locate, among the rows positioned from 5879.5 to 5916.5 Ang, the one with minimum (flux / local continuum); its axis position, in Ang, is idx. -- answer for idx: 5896.0 Ang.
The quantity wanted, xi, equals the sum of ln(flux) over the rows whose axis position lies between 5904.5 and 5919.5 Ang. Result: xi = -12.4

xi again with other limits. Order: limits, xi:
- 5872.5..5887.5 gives -12.7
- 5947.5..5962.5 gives -10.2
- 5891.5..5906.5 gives -20.9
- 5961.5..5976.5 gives -9.4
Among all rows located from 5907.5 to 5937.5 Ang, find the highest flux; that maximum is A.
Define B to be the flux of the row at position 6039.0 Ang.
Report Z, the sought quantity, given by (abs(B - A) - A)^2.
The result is 0.19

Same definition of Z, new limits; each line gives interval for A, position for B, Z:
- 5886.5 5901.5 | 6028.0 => 0.00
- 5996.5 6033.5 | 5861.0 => 0.32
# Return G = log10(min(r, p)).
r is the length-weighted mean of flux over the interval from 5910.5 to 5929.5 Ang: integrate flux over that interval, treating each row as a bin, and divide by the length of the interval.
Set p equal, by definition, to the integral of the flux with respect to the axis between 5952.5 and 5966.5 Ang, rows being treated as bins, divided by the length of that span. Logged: -0.33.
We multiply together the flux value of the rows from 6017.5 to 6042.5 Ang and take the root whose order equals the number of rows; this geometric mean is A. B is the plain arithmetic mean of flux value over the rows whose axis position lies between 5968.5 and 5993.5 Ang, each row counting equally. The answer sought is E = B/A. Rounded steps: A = 0.69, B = 0.585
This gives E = 0.9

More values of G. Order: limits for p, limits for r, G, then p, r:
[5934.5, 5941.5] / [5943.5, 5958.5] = -0.28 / 0.55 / 0.53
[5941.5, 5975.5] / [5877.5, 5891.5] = -0.47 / 0.53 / 0.34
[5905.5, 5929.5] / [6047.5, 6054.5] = -0.34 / 0.45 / 0.77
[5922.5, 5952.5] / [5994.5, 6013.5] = -0.28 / 0.52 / 0.64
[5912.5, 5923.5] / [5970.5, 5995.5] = -0.32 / 0.48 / 0.60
